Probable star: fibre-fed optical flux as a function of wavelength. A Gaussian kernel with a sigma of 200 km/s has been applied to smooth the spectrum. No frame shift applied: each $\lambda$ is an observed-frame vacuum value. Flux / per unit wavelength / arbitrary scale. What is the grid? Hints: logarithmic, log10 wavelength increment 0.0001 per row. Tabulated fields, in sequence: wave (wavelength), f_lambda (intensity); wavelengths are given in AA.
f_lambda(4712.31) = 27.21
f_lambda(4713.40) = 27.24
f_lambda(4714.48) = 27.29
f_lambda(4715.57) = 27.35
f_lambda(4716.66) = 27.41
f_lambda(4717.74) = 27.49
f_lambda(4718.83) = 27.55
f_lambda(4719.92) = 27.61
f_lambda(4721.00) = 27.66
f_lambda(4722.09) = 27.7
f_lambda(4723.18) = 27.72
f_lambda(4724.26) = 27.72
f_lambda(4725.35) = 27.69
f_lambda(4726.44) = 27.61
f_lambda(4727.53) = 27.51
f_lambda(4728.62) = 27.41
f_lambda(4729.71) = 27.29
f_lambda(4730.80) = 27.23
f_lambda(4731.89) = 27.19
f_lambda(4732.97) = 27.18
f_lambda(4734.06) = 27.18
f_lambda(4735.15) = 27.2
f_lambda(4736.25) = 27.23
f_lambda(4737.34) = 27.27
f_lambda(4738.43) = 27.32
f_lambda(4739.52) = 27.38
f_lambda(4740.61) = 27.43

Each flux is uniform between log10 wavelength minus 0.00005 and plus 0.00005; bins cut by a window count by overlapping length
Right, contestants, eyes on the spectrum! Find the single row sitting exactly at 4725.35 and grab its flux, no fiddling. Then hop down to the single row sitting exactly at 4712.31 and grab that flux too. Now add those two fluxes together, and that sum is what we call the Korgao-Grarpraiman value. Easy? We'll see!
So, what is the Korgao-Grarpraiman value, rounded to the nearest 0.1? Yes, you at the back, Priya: 54.9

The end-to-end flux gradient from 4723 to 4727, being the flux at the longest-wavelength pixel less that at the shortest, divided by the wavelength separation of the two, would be -0.034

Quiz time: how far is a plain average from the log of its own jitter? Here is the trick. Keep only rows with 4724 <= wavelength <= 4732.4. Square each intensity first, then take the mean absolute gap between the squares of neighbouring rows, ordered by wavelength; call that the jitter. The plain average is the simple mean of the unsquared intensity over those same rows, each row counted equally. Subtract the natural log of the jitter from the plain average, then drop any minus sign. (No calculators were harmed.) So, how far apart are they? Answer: 26.0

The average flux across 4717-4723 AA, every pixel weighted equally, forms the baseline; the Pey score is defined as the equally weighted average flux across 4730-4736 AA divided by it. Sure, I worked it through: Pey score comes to 0.99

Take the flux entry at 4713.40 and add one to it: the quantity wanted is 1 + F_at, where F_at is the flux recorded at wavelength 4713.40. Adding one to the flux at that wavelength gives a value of 28.2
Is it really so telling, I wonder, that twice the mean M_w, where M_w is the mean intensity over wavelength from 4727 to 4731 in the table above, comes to 54.7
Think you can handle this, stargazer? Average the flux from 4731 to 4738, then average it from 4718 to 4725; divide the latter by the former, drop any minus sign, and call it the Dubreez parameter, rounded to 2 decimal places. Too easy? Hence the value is 1.02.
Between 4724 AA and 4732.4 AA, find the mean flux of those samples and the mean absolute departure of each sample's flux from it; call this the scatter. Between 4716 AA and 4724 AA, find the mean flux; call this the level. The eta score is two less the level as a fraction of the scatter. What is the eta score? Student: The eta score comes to -155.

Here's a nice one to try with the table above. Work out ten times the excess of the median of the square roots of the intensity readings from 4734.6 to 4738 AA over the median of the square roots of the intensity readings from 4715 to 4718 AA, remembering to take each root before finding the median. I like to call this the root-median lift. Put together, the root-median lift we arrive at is -0.17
